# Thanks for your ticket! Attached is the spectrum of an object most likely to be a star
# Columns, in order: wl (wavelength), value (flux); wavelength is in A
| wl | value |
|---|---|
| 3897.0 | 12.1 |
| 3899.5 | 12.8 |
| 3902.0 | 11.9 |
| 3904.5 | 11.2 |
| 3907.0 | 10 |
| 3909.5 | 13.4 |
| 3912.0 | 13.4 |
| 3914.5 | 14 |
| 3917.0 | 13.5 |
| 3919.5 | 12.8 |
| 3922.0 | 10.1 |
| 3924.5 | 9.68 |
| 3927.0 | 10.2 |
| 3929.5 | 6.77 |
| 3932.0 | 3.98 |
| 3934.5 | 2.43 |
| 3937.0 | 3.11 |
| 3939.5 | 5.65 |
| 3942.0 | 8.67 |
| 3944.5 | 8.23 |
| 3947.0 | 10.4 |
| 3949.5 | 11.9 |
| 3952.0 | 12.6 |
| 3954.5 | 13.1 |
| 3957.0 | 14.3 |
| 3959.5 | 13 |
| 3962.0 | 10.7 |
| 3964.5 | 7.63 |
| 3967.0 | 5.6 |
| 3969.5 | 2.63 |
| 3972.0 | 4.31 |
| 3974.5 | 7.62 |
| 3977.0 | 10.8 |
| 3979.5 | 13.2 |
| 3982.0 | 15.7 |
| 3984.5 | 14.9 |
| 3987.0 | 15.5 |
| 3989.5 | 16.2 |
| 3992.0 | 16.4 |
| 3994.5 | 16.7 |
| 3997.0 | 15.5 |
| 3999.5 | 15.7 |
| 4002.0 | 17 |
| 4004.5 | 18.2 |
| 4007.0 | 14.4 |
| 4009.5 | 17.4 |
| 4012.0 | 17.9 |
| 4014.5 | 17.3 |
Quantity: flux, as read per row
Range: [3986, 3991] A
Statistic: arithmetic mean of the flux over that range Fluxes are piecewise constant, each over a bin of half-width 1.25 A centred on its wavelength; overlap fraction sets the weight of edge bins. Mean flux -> 16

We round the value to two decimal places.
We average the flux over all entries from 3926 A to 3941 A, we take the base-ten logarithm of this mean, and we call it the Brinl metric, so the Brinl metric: 0.73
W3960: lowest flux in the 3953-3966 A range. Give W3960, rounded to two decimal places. 7.63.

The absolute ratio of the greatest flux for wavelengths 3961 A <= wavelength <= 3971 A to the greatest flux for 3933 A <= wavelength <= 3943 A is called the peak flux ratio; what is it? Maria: 1.2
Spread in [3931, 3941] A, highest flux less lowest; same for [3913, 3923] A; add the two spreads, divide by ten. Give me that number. 0.71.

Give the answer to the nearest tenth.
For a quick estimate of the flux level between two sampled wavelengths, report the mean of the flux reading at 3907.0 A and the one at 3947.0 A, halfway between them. 10.2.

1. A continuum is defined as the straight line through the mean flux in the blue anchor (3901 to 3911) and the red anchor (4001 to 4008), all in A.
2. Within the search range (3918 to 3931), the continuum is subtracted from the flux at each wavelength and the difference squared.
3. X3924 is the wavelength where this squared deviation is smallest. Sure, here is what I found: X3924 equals 3919.5 A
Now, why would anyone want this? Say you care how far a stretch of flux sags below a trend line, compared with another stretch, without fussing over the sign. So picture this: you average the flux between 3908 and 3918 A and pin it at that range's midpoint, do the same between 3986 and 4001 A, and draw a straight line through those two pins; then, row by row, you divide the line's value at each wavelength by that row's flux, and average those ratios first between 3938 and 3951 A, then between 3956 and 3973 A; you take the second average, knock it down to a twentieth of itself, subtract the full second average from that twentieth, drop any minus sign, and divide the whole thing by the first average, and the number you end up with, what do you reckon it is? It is 1.4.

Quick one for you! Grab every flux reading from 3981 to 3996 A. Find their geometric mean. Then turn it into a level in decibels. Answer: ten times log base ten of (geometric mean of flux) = 12.0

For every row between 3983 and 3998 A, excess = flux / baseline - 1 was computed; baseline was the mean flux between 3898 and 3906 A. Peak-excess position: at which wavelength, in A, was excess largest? 3994.5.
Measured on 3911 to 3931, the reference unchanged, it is 3914.5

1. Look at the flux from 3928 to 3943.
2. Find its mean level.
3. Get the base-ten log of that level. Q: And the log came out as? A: 0.71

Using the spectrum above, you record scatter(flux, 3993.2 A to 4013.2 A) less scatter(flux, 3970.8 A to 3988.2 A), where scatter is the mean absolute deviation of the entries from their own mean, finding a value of -3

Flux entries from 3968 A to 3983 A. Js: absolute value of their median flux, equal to 9.2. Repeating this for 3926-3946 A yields 6.2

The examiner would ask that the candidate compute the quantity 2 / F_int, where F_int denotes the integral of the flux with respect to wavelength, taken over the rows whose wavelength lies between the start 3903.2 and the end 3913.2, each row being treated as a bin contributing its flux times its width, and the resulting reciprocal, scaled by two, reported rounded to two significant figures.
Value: 0.017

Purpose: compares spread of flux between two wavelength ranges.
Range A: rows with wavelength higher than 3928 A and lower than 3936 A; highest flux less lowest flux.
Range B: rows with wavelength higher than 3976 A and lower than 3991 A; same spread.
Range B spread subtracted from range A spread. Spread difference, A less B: -1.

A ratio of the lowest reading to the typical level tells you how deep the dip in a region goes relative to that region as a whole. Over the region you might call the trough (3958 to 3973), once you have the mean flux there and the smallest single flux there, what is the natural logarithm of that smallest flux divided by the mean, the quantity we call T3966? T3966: -1.0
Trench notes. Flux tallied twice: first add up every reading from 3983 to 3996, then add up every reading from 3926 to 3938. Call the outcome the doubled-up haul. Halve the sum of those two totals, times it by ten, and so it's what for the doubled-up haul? 531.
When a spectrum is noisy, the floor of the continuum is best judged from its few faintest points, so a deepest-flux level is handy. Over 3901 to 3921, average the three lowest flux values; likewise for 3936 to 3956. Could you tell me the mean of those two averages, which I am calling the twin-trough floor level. 8.3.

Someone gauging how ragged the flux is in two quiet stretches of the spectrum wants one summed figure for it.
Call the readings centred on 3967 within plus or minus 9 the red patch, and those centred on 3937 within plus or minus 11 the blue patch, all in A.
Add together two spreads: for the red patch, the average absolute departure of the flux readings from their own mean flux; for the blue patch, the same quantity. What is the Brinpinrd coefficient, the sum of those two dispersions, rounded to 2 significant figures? 5.2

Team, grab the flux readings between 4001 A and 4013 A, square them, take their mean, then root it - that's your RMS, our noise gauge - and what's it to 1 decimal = 17.0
